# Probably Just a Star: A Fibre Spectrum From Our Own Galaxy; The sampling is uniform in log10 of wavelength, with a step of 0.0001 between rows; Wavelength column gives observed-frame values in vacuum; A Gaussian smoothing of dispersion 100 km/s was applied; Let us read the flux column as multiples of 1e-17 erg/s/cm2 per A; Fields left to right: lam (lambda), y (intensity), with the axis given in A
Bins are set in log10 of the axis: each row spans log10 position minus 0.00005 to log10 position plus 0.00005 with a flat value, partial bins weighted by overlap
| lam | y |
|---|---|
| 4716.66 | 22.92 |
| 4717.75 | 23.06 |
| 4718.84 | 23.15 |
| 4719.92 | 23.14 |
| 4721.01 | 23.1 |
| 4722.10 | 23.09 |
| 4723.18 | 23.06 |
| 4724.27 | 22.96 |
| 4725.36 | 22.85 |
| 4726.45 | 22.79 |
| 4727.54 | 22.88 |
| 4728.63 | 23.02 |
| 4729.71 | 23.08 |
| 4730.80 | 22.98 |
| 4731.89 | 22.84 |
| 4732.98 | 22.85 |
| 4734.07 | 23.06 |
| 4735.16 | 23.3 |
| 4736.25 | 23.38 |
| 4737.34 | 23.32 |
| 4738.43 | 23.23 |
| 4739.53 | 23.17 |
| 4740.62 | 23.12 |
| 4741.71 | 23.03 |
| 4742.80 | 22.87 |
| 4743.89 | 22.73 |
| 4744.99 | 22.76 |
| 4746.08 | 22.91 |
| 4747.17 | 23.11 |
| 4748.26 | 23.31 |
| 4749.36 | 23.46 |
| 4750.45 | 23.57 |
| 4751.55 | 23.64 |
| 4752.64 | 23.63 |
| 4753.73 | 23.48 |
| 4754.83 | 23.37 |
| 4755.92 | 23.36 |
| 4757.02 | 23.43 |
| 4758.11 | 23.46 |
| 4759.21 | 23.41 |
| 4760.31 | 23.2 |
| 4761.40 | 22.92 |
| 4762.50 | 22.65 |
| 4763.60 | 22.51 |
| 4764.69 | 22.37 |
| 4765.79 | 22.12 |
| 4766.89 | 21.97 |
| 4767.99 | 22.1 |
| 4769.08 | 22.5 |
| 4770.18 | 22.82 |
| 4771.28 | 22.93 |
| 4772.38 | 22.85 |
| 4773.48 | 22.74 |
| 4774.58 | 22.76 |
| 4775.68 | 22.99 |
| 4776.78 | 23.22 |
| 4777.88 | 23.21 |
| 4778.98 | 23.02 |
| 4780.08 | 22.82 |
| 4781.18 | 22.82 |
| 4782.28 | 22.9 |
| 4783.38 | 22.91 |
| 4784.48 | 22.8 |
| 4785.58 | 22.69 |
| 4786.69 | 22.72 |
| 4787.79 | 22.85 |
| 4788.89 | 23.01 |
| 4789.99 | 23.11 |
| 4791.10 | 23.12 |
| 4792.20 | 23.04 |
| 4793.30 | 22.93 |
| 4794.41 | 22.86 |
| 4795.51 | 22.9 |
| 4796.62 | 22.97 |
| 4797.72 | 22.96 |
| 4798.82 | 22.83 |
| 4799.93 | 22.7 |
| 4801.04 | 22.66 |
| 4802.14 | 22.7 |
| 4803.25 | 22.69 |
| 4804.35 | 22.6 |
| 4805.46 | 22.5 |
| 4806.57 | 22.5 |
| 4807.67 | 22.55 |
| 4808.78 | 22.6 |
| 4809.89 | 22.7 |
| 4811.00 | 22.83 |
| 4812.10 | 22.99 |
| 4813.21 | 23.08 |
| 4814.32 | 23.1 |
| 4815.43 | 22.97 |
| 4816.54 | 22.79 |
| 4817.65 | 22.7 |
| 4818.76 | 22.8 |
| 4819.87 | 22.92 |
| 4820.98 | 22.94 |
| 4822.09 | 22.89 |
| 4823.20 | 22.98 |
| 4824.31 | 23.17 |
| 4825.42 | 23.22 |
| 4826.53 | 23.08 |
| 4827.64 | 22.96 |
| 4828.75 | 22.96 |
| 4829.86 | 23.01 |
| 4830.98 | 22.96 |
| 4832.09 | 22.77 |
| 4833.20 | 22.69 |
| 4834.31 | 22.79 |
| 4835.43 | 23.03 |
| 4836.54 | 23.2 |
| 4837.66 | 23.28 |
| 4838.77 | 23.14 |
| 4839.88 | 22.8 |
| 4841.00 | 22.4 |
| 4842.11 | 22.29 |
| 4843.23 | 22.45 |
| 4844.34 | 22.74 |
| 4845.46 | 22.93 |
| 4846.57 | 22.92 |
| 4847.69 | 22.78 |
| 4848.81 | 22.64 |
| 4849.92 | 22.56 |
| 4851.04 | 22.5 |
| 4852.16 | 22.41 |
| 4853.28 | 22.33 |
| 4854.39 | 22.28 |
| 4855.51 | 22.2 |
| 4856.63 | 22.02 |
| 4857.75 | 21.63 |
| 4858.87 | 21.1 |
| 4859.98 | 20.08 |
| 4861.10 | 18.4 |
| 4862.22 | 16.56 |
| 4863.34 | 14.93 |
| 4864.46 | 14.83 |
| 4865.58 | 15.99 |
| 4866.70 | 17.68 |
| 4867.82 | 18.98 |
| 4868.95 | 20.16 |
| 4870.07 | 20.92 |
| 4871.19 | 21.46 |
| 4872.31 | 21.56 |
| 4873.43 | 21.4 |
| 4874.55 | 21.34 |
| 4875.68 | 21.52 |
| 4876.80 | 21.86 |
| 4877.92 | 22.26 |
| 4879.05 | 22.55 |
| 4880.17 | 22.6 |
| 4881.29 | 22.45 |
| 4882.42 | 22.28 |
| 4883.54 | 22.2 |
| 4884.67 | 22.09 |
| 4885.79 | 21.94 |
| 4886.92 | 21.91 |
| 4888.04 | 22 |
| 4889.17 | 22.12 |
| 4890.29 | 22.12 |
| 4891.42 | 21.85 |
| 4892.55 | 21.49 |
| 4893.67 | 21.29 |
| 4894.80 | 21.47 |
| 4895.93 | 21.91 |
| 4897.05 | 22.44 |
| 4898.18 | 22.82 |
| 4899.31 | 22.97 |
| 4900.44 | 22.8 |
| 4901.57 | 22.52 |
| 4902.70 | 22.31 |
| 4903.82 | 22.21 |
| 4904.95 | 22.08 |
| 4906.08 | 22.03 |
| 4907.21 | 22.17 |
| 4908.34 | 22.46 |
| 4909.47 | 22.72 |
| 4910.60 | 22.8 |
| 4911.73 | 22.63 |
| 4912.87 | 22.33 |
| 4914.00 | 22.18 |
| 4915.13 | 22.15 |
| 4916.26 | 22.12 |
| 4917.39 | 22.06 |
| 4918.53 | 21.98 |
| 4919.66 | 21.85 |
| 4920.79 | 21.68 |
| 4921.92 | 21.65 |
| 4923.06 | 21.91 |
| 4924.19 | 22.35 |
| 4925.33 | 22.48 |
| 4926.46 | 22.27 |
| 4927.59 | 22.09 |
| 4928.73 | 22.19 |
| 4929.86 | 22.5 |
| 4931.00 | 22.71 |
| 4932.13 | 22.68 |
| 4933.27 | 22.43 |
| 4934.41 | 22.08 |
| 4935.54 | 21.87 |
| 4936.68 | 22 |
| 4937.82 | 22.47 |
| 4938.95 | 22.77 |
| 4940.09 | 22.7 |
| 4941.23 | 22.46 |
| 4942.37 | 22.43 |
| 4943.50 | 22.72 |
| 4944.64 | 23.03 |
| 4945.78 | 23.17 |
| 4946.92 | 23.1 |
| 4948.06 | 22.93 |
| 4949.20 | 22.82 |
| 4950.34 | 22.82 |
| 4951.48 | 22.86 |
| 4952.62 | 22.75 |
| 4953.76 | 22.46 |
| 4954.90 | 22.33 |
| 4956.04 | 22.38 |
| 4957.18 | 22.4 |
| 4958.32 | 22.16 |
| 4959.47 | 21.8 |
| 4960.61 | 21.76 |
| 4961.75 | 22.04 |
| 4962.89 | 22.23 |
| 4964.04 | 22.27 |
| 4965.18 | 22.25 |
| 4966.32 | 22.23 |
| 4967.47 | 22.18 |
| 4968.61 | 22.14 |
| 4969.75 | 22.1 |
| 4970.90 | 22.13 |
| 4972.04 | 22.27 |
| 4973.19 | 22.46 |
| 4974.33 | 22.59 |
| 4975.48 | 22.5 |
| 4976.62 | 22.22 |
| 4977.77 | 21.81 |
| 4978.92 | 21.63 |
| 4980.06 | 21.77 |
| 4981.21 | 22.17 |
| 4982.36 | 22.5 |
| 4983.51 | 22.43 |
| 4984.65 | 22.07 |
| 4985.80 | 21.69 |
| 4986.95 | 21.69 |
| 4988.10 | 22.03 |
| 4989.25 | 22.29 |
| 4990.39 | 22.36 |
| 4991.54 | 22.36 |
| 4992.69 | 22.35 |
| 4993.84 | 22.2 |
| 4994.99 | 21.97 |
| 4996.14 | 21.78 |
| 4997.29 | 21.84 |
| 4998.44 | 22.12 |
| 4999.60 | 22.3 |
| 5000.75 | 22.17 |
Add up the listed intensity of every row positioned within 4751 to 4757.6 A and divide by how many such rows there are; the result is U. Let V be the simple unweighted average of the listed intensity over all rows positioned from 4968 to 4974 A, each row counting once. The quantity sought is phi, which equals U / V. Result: 1.06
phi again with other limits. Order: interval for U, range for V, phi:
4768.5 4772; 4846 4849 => 1.00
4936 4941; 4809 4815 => 0.98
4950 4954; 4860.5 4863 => 1.30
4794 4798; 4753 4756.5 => 0.98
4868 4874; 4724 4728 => 0.92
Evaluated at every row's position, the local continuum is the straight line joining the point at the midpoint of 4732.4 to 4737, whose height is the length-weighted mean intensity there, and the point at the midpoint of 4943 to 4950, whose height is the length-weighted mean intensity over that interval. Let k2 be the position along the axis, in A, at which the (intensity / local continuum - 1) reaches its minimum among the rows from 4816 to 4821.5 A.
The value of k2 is 4817.65 A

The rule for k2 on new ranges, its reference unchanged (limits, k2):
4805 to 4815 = 4805.46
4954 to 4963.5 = 4960.61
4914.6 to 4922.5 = 4921.92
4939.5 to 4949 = 4942.37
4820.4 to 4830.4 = 4822.09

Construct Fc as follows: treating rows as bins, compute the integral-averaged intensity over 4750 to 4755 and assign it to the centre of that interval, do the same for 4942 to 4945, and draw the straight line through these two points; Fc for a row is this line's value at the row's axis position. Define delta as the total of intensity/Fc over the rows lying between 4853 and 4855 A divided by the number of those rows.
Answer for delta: 0.964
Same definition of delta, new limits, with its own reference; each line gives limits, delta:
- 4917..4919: 0.963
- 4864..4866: 0.667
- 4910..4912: 0.992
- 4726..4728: 0.966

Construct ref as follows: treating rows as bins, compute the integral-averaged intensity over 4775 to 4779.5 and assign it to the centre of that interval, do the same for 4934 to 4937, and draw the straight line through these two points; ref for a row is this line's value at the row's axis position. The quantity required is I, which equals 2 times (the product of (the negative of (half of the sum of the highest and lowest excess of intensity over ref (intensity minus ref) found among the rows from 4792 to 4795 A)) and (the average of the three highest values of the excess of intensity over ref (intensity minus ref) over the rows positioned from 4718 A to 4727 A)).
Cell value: -0.03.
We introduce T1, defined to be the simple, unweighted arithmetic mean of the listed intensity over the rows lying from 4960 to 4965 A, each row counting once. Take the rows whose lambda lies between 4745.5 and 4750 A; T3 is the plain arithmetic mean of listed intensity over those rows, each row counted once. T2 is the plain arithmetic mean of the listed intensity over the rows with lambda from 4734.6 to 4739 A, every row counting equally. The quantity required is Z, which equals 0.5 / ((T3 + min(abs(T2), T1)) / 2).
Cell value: 0.0221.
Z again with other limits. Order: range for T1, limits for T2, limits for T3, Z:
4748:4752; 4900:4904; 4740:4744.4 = 0.0220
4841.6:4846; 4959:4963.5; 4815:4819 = 0.0223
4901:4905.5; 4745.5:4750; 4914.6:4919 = 0.0225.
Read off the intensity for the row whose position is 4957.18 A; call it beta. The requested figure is 22.4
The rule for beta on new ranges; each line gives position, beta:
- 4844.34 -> 22.74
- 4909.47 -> 22.72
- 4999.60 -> 22.3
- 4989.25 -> 22.29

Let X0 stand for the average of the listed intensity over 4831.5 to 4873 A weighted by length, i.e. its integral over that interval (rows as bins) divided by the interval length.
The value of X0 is 21.2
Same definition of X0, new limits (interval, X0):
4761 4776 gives 22.6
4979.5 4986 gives 22.1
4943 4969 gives 22.5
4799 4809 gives 22.6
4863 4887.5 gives 20.6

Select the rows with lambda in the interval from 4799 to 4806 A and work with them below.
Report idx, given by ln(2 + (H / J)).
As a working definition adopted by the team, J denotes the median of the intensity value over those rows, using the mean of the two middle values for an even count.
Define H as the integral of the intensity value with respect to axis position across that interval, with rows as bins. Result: 2.196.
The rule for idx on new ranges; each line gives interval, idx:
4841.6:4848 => 2.125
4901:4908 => 2.199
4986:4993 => 2.192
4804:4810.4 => 2.128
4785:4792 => 2.197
